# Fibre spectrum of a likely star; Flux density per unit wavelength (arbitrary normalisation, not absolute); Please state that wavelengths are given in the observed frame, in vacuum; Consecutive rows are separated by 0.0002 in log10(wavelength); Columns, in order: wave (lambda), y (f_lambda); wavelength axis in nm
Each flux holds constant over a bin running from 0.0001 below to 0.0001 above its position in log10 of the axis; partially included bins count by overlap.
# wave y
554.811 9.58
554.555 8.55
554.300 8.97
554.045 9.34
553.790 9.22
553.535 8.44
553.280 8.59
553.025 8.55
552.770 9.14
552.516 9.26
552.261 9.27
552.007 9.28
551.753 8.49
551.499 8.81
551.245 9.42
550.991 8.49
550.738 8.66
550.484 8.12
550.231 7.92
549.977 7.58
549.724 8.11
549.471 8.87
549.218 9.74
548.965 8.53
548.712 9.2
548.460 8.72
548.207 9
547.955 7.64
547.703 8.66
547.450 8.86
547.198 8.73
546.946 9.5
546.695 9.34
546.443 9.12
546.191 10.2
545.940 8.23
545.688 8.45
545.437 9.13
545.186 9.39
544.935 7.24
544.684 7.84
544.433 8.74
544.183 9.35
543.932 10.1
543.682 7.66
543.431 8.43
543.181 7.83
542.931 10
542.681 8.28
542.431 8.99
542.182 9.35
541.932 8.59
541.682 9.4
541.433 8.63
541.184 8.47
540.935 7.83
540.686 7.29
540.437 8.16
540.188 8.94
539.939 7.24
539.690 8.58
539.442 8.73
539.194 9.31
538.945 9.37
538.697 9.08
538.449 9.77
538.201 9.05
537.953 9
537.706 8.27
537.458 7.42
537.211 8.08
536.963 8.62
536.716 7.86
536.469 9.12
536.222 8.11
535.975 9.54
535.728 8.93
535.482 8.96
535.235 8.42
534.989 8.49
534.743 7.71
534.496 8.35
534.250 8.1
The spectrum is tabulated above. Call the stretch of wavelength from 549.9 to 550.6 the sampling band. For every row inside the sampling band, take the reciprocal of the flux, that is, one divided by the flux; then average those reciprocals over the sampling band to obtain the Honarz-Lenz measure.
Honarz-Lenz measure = 0.127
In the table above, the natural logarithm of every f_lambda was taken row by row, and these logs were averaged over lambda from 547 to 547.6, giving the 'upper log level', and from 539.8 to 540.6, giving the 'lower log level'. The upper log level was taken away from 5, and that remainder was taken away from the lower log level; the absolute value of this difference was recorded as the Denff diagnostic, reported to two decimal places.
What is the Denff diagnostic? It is 0.74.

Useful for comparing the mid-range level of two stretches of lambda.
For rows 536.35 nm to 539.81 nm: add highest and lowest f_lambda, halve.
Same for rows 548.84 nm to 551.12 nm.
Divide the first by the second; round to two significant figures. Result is 0.99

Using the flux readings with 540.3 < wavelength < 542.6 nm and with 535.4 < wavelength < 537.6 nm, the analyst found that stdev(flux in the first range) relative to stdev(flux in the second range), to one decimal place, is 1.0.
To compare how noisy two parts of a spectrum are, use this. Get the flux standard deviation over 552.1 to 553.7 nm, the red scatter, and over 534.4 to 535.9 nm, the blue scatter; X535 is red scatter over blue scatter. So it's 0.85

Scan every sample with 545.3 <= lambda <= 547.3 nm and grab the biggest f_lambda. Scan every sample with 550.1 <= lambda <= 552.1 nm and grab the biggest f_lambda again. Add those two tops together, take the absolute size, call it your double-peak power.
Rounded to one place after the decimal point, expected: 19.6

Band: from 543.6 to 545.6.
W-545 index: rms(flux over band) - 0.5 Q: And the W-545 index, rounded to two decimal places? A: 8.23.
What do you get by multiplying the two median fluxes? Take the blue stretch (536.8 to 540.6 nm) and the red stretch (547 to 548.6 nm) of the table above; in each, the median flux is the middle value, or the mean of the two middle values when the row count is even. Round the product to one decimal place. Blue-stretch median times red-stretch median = 76.2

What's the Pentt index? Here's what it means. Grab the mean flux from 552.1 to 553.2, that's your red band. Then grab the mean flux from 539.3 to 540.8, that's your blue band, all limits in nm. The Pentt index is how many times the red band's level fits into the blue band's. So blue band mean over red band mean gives 0.90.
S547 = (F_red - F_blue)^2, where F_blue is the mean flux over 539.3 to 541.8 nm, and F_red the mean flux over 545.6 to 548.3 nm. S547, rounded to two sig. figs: 0.31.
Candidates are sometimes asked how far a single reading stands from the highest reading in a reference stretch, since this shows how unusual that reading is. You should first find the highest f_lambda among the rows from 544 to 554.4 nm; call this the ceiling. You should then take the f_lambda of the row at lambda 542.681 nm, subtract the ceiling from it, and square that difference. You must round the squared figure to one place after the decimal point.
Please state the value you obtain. 3.7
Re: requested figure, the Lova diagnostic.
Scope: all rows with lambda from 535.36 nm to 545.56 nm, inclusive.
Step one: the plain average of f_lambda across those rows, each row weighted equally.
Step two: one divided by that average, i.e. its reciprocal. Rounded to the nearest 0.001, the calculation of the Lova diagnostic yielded 0.116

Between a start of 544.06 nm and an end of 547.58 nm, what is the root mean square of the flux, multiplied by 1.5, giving 13.34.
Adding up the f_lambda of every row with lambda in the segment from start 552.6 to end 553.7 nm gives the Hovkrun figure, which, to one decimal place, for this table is 34.7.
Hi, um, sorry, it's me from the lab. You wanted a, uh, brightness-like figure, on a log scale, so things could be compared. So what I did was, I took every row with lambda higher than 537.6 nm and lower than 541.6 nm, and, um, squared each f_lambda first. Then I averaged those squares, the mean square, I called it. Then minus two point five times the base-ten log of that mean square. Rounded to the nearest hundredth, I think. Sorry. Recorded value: -4.68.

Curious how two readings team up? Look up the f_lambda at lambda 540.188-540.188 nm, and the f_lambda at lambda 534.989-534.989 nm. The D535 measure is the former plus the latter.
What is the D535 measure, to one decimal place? 17.4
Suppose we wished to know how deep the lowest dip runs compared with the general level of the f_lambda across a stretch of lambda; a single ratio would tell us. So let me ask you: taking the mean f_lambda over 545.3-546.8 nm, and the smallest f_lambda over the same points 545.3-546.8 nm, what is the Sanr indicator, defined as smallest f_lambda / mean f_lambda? 0.91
